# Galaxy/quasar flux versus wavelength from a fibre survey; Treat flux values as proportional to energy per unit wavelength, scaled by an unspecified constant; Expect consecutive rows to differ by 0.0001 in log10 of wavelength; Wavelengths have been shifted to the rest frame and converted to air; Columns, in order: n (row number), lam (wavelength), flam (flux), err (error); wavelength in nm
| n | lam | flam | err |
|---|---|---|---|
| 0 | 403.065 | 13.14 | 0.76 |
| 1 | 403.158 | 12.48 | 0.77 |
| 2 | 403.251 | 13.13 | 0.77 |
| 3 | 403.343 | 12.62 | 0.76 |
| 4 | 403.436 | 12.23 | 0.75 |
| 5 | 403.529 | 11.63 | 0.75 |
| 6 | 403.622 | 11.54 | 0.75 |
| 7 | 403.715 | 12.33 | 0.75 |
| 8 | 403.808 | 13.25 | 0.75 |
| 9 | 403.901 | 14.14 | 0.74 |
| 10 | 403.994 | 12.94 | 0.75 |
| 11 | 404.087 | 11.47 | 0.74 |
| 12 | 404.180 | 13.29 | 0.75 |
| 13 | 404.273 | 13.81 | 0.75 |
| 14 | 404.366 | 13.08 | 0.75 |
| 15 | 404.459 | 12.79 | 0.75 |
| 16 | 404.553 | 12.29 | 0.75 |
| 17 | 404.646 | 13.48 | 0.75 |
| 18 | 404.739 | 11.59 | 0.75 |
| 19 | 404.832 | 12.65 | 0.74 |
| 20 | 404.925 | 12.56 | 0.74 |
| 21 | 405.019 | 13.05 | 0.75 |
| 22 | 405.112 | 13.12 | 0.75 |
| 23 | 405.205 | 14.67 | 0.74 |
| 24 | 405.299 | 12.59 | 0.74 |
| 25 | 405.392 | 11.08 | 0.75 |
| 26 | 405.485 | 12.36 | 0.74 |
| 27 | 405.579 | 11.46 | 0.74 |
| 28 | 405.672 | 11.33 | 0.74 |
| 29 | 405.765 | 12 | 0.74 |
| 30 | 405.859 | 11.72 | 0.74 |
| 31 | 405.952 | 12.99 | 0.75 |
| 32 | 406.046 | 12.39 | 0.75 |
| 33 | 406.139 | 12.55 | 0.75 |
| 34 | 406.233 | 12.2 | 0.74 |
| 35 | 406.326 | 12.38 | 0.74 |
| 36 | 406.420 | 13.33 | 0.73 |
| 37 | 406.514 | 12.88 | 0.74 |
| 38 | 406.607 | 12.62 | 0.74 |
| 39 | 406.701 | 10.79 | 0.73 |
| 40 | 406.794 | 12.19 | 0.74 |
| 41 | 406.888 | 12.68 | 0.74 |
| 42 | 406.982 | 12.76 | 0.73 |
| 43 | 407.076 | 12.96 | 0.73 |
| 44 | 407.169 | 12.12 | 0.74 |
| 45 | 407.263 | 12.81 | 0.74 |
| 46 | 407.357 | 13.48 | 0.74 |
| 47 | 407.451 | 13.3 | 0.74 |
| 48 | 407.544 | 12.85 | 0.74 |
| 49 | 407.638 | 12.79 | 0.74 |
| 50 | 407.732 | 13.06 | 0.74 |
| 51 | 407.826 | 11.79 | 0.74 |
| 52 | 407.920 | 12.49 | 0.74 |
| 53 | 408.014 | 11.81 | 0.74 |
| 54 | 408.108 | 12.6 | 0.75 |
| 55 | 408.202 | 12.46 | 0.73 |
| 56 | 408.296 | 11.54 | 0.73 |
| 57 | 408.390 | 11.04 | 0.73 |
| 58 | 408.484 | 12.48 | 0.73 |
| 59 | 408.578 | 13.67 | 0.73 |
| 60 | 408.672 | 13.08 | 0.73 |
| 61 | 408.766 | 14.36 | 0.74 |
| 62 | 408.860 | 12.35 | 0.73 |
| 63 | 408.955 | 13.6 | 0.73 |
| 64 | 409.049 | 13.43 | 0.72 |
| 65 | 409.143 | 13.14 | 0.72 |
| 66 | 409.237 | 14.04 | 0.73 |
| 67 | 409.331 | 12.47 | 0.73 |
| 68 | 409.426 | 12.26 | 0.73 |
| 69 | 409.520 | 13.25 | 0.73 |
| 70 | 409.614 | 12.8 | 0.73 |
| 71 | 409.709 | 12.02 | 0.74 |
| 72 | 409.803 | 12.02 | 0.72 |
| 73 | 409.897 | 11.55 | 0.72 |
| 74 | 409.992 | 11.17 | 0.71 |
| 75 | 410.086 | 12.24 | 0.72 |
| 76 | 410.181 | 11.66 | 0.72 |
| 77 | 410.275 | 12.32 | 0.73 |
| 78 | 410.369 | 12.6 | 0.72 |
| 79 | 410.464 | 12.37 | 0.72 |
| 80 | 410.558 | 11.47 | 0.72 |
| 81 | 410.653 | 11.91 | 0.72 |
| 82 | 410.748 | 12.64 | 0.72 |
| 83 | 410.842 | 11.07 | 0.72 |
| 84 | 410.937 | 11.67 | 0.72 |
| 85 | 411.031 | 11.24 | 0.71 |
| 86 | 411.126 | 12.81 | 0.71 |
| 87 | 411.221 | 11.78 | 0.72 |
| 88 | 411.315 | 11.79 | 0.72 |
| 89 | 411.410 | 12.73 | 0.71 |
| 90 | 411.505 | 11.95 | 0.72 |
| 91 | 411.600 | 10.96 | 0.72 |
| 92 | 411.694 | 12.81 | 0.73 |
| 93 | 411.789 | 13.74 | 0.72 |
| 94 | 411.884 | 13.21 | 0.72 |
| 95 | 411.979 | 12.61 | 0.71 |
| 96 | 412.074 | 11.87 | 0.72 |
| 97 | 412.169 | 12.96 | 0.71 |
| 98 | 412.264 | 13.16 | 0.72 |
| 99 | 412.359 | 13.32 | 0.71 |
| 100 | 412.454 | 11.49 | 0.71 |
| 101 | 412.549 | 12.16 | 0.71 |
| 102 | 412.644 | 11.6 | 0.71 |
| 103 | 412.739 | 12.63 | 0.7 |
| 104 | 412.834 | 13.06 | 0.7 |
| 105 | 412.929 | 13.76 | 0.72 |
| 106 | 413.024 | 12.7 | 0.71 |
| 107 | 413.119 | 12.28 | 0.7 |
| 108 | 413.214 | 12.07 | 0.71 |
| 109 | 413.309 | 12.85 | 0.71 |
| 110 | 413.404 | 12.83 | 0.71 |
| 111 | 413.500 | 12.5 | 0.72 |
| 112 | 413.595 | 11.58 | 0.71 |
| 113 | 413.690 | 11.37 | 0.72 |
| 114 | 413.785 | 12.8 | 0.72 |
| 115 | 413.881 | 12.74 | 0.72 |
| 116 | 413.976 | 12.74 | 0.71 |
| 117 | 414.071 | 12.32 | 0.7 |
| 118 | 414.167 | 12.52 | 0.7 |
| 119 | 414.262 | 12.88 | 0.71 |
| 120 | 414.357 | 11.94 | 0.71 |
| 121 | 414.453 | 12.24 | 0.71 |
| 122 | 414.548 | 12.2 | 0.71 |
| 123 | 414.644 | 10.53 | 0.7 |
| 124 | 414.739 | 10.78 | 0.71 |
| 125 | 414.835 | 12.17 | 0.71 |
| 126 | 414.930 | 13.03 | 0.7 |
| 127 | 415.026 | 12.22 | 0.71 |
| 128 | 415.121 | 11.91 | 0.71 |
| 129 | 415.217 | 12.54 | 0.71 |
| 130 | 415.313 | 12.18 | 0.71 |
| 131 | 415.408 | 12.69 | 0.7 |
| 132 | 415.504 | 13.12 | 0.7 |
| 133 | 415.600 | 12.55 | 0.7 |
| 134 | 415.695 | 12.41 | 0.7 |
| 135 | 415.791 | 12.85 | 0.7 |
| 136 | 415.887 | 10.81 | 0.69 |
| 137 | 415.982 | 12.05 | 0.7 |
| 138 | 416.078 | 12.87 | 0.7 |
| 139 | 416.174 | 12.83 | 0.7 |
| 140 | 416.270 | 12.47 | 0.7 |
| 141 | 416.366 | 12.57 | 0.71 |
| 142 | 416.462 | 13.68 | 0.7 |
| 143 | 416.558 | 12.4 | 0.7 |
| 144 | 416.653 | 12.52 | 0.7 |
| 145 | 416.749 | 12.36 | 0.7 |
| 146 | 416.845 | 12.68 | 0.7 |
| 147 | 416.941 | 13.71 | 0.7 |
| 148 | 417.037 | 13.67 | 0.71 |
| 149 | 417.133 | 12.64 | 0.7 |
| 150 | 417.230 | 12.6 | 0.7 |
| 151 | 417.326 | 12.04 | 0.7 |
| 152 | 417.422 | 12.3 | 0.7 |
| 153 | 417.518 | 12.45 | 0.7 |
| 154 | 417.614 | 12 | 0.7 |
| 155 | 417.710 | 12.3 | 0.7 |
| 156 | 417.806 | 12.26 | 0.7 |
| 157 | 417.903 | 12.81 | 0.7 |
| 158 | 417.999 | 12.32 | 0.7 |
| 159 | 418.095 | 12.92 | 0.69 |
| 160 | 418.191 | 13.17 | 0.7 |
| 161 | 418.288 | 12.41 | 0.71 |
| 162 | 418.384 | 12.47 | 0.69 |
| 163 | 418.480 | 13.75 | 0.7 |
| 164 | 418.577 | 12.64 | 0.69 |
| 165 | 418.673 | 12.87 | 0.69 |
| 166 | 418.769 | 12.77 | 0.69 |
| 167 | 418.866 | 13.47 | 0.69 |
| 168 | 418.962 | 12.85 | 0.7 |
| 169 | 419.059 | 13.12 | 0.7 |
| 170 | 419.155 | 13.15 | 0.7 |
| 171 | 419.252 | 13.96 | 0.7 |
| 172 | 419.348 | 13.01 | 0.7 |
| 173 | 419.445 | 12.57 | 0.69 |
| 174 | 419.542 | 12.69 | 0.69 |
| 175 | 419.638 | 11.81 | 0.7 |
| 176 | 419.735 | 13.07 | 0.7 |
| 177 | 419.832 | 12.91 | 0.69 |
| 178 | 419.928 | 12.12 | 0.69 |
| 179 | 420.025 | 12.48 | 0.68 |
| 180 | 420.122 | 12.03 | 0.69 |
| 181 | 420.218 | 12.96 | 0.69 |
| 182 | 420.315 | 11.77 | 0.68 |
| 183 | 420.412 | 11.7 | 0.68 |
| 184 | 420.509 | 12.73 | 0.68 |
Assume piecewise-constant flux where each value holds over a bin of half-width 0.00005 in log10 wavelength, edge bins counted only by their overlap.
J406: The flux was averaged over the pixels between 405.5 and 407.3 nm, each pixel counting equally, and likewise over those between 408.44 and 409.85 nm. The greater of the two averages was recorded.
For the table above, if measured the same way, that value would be 13.0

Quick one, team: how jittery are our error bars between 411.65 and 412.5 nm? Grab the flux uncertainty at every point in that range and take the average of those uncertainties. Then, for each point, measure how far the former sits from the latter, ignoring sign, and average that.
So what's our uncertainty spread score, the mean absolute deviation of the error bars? 0.0059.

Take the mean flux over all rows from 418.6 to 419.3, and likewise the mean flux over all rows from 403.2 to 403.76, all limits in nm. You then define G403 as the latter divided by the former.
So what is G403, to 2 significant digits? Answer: 0.93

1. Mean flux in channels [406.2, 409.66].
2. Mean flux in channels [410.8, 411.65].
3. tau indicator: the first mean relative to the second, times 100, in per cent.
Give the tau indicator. 108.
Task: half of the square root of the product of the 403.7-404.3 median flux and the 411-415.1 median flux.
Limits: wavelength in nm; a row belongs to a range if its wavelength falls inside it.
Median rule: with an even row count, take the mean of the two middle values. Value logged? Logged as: 6.43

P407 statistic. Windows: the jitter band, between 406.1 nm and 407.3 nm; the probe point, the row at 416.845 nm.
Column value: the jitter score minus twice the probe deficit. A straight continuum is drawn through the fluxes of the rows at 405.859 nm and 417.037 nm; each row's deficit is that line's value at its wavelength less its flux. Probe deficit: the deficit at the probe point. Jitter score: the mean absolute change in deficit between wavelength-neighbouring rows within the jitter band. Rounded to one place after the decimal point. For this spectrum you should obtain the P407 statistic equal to -1.3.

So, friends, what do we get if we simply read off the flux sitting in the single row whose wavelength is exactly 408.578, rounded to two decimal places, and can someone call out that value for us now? 13.67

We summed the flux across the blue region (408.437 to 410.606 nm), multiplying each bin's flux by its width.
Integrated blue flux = 27.38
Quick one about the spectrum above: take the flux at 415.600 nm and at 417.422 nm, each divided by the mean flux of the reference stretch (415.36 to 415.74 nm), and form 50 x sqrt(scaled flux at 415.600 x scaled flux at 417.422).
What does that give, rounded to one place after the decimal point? 48.9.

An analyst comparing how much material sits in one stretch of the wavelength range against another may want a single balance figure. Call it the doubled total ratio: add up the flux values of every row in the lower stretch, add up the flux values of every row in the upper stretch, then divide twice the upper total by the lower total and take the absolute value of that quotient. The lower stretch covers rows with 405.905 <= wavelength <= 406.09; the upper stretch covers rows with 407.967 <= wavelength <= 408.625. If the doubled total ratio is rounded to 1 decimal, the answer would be 6.7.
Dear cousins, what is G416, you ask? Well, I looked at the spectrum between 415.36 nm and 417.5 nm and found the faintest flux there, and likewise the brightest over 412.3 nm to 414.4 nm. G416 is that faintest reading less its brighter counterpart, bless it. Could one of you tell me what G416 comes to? -2.95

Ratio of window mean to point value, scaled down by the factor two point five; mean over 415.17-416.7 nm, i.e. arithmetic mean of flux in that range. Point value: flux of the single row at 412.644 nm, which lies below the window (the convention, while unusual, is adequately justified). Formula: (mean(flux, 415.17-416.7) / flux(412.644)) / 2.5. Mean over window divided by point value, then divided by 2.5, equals 0.432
